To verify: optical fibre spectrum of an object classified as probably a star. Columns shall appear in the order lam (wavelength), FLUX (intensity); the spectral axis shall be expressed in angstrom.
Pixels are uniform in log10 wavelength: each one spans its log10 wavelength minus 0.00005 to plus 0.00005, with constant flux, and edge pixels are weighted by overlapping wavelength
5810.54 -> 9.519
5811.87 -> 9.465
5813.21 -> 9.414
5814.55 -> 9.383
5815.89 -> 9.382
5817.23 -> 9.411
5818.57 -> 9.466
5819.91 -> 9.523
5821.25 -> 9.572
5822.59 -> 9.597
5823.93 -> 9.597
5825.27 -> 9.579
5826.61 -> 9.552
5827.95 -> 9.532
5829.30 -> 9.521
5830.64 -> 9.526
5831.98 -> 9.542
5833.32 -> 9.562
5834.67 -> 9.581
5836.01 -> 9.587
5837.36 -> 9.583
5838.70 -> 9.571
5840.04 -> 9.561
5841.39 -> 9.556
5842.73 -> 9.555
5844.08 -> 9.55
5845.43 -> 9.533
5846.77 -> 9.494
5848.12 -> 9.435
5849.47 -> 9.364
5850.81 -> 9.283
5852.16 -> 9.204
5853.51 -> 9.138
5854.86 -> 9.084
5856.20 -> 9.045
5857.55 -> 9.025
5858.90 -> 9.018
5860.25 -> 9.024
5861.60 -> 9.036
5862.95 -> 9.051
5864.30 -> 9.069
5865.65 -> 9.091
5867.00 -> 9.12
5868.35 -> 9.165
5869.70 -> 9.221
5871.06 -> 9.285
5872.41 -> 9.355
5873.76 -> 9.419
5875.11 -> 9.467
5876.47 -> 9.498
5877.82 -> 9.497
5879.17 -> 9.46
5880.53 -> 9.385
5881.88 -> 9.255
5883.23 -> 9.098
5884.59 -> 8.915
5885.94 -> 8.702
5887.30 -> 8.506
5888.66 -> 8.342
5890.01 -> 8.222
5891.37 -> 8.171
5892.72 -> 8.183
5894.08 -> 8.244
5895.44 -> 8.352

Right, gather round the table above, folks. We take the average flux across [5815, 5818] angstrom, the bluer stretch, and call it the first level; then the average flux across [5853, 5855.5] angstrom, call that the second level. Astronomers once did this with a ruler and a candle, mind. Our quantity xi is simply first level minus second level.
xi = 0.29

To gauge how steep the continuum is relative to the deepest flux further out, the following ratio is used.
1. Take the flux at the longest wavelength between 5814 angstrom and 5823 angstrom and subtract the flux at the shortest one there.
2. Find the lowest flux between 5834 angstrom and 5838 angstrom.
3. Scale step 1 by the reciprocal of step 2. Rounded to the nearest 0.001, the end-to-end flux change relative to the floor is 0.022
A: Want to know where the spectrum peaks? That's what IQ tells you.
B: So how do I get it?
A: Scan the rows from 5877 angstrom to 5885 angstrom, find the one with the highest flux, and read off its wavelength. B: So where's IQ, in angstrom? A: 5877.82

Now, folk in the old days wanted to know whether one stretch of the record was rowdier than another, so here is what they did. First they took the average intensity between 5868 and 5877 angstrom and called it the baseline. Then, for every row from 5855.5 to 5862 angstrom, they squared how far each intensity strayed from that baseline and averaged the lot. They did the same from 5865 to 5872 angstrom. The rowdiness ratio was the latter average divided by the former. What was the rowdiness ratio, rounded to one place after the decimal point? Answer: 0.3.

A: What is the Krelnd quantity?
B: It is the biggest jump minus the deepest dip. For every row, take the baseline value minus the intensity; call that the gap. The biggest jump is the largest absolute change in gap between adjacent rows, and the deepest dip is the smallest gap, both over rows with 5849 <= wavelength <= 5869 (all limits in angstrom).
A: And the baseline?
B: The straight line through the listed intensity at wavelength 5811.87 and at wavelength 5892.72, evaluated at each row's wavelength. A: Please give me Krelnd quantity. 0.66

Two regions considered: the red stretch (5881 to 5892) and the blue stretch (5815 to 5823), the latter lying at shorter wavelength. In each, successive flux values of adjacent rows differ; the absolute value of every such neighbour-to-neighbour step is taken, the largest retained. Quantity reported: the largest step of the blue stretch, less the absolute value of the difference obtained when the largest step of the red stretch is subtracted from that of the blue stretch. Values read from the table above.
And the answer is -0.10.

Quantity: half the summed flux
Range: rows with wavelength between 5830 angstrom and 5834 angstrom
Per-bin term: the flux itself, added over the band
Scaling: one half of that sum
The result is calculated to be 14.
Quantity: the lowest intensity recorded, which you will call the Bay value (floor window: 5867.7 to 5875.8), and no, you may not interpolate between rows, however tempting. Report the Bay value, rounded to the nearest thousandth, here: 9.165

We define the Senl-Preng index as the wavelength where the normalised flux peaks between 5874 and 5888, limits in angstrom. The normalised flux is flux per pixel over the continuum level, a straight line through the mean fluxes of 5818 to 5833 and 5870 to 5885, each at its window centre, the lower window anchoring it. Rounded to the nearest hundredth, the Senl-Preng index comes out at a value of 5877.82 angstrom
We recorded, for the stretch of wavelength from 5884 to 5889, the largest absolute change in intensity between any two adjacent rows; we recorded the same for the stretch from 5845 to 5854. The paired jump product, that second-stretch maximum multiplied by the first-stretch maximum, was 0.017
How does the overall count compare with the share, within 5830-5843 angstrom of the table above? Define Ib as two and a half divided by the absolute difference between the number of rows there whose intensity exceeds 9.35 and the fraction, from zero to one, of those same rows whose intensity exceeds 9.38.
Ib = 0.28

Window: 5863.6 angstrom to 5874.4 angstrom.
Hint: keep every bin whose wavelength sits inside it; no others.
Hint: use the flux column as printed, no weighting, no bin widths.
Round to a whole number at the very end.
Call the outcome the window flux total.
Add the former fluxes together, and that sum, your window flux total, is 74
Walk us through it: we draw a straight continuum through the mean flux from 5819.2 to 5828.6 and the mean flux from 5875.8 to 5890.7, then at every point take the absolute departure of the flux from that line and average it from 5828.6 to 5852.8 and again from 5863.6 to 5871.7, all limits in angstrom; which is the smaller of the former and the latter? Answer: 0.08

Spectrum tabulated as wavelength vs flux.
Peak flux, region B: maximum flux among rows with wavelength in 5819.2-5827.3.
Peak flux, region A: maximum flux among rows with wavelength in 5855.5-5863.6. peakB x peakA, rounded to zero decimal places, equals 87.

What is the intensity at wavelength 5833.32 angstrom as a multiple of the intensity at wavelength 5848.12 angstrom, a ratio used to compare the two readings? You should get 1.01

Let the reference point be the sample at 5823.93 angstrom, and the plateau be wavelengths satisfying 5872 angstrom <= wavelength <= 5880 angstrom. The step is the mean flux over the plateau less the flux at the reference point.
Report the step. -0.15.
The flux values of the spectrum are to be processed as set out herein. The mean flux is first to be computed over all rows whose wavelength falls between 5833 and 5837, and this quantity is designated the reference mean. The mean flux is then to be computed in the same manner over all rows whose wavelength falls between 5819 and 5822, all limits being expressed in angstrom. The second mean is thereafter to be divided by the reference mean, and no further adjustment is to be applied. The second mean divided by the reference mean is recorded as 1.00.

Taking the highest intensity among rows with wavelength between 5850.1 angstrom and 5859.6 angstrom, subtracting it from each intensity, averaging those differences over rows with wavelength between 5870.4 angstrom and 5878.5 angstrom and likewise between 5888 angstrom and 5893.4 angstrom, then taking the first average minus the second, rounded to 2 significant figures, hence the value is 1.2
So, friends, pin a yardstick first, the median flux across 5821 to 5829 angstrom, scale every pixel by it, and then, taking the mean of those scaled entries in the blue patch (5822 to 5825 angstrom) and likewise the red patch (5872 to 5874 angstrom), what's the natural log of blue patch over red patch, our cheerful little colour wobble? 0.022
